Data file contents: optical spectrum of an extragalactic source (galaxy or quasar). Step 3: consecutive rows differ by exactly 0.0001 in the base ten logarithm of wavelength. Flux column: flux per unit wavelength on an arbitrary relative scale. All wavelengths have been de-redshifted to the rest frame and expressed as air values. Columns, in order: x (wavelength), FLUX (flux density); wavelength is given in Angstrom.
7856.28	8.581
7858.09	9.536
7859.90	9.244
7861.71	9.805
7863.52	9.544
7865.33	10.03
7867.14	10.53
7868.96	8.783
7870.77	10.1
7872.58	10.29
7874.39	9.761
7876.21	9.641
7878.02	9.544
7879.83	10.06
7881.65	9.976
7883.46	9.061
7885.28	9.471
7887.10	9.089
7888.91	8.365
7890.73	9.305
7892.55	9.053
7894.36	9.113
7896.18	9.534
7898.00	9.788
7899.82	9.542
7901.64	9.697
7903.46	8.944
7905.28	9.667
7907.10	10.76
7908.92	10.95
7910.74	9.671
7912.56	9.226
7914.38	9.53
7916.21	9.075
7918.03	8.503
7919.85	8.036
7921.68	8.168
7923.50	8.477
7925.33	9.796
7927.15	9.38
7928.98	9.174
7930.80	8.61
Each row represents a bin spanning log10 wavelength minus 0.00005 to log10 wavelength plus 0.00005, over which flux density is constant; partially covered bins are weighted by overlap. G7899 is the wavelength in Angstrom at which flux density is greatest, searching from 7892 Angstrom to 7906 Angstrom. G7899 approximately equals 7898.00 Angstrom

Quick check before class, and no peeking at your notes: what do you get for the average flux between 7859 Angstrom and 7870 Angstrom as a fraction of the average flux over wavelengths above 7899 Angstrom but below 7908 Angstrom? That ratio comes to 0.993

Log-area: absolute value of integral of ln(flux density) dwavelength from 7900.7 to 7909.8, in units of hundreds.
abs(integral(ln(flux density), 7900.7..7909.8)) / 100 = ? 0.2093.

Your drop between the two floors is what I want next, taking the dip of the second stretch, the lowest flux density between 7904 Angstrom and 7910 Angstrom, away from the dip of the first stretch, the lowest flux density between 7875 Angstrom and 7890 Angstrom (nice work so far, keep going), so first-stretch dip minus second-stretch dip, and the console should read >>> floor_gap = -1.3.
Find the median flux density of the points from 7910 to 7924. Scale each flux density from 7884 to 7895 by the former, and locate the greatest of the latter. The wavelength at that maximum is 7885.28 Angstrom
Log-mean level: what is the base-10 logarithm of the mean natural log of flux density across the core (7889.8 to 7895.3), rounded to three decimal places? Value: 0.345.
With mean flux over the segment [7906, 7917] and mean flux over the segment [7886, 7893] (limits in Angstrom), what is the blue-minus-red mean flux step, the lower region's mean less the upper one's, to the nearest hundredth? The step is -0.92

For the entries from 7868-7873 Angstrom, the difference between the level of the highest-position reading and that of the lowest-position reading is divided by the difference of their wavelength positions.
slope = 0.42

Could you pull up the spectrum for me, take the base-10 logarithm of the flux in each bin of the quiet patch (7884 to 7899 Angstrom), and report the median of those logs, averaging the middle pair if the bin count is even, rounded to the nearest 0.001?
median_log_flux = 0.964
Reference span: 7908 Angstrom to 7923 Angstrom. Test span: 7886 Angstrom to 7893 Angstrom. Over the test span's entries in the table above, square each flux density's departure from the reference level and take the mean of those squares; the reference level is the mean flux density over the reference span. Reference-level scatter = 0.2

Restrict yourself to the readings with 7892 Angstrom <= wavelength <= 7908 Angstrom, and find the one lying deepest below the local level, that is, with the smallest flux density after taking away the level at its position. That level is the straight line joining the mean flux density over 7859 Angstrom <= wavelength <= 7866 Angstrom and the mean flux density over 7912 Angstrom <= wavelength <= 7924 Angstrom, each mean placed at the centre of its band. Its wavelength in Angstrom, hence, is 7892.55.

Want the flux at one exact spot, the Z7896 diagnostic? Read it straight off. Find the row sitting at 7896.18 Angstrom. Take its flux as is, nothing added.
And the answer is 9.534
